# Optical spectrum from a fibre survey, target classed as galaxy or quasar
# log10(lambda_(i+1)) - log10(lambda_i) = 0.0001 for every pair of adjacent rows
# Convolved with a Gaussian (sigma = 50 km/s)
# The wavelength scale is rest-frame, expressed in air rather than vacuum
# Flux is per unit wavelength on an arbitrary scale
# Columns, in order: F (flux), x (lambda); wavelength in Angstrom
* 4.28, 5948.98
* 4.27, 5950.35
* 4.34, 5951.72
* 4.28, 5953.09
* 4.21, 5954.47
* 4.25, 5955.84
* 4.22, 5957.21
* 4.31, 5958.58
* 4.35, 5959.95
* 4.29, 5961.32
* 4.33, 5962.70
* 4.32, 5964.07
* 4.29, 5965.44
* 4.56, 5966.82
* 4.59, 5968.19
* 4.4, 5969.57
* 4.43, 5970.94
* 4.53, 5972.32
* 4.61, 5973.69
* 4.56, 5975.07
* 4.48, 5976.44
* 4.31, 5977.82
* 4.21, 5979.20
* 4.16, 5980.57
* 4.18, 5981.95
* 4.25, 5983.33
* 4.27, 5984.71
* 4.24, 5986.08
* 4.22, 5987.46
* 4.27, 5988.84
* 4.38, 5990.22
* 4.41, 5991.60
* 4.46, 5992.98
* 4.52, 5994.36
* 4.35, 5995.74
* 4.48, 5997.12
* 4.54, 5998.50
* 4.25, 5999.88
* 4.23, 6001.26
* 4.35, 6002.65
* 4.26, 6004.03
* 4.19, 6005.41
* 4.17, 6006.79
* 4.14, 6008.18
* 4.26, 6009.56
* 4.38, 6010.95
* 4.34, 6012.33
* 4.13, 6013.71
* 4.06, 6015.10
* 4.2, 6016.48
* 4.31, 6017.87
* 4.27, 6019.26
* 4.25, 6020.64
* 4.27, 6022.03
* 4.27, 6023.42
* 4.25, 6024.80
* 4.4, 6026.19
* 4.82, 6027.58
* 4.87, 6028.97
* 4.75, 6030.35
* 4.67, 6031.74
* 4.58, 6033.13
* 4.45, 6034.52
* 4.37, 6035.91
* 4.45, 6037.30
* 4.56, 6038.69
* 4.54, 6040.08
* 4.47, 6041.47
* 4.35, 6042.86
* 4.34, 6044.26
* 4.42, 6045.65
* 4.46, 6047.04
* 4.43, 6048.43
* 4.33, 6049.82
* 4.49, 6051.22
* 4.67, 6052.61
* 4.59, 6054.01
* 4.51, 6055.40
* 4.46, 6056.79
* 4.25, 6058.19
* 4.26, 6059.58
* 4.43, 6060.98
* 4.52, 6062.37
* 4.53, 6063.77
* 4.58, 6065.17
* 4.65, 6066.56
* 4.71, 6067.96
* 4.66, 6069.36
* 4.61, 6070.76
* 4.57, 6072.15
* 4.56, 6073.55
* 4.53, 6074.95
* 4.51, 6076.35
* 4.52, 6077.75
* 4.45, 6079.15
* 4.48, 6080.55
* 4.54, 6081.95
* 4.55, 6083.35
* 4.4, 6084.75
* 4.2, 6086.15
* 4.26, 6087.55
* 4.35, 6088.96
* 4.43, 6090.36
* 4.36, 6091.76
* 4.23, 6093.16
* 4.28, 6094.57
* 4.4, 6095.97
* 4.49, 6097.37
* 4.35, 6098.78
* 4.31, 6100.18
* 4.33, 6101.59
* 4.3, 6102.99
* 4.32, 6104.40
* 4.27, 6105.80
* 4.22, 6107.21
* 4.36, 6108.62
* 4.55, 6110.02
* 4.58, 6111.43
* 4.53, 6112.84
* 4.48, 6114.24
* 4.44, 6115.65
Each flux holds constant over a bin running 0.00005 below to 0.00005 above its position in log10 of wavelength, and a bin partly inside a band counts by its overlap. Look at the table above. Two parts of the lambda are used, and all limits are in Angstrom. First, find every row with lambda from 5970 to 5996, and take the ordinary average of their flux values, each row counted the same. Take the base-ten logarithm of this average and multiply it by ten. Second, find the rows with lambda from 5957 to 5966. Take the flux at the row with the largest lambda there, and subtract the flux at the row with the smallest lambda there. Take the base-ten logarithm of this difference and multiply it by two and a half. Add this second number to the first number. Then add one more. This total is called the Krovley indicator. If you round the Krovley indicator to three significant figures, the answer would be 4.51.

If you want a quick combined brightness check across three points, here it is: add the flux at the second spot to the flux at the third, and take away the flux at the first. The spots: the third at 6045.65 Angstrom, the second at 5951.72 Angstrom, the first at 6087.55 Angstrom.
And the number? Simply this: 4.5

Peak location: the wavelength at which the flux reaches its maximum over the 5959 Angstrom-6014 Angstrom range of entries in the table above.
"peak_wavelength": 5973.69 Angstrom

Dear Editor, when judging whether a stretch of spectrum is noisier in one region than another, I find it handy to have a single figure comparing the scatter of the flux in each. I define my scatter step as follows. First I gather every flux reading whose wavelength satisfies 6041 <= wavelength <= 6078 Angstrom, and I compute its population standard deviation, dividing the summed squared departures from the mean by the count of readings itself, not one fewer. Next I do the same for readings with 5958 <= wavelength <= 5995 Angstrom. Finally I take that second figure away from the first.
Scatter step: -0.01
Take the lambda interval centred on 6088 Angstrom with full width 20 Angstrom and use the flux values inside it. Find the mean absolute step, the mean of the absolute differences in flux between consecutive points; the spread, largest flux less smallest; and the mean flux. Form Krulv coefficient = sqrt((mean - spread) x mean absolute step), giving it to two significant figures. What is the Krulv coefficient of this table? 0.60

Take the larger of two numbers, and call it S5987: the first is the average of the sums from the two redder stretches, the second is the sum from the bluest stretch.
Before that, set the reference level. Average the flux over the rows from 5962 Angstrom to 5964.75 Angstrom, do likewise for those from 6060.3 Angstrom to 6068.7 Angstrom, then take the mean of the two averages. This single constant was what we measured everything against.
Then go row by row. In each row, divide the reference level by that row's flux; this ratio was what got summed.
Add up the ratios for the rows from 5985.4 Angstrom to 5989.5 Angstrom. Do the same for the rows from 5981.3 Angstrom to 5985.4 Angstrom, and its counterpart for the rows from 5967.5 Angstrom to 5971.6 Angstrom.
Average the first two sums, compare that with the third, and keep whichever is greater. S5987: 3.15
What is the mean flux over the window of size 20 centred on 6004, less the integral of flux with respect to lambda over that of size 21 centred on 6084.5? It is -88.3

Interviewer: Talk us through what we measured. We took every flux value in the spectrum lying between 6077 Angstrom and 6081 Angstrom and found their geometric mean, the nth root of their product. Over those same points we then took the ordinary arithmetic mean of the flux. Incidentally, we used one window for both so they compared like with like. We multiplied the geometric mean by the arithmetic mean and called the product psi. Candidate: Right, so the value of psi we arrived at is 20.1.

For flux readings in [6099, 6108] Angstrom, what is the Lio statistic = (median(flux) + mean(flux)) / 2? 4.30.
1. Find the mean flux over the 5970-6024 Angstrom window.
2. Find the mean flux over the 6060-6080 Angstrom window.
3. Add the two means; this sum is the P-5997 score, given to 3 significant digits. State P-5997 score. 8.87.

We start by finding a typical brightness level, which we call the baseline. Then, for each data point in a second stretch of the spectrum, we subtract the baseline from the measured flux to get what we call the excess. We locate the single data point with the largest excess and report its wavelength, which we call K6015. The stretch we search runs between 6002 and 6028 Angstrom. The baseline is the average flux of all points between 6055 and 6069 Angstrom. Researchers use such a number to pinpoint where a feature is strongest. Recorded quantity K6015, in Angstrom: 6027.58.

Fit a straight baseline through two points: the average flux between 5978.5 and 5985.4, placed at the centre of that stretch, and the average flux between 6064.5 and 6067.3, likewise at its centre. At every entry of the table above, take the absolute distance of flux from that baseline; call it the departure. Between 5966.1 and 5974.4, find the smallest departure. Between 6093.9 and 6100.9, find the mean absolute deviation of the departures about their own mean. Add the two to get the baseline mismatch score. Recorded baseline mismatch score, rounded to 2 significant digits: 0.31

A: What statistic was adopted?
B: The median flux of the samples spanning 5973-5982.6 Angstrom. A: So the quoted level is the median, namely 4.31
